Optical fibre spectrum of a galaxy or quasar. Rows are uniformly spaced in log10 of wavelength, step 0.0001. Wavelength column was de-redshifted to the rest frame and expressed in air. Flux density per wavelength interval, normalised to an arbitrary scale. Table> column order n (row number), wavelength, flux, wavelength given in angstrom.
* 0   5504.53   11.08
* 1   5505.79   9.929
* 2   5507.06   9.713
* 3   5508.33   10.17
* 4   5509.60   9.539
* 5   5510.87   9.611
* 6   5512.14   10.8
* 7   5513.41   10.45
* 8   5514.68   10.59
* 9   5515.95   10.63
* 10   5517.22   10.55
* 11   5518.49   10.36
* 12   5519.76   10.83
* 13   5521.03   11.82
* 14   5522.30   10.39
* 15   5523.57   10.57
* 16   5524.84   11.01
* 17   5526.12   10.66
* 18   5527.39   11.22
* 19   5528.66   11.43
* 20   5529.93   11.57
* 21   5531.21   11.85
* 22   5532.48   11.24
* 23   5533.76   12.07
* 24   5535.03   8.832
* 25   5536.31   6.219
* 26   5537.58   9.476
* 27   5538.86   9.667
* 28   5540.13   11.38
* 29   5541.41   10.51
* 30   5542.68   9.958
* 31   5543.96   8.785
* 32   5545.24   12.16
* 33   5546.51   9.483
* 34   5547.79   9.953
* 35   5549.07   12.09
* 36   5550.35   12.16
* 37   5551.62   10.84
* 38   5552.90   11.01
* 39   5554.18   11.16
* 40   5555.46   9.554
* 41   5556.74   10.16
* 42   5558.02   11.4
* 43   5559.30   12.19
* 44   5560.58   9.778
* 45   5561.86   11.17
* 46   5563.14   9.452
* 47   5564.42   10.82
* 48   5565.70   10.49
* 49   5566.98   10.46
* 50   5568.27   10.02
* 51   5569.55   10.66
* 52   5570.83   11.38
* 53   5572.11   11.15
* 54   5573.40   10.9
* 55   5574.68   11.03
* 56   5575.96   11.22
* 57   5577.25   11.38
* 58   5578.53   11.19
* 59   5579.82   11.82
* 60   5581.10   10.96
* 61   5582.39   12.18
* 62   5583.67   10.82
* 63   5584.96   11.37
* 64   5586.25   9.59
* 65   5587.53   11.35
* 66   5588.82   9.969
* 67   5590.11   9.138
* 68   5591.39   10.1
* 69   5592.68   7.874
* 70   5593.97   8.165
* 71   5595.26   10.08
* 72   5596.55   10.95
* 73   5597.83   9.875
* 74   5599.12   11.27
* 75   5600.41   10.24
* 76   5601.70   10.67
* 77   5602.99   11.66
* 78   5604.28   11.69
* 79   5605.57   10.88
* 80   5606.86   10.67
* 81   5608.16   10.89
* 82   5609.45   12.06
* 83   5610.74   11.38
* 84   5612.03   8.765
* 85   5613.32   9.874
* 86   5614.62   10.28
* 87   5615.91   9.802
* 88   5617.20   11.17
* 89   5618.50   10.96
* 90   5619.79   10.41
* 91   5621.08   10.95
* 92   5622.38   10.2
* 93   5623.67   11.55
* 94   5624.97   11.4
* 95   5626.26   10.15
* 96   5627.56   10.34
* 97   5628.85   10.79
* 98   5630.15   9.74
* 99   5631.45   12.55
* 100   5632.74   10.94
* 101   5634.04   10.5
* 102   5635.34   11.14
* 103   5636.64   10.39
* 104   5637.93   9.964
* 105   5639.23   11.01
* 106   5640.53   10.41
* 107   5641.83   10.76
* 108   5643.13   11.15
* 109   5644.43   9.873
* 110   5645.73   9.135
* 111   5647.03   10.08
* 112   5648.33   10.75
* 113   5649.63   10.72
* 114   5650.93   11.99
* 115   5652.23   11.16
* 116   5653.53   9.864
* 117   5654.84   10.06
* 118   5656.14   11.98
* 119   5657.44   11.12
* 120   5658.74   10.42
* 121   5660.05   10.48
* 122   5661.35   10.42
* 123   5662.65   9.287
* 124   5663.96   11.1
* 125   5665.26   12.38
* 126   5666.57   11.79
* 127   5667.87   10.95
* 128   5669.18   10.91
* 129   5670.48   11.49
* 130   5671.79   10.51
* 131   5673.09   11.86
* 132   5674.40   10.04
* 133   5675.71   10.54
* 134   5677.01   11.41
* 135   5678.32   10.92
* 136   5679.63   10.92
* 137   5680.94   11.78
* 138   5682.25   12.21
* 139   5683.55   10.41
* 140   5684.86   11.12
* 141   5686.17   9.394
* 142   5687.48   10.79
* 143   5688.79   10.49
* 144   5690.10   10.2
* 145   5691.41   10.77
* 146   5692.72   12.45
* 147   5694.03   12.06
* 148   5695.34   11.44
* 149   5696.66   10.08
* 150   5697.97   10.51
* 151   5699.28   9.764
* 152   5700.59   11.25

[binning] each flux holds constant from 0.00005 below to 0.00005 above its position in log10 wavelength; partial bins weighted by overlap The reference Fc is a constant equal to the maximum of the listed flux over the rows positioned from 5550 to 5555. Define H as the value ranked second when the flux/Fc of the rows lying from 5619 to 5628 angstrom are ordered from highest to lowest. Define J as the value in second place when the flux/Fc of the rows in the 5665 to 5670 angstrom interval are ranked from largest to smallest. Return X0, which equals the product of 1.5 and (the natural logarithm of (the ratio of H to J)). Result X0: -0.05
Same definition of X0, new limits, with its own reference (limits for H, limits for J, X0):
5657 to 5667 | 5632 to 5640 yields 0.10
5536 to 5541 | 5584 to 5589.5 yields -0.24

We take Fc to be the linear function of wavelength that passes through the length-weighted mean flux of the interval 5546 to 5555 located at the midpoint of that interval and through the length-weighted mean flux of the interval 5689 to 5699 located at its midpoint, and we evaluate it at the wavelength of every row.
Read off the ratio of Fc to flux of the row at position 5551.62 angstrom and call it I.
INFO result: 1.01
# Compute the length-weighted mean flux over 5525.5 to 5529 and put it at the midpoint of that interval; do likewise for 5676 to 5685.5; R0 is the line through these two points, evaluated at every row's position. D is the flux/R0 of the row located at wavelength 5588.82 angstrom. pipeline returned 0.89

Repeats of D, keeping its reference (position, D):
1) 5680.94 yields 1.05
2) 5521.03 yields 1.07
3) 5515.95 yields 0.96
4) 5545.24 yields 1.09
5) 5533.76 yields 1.09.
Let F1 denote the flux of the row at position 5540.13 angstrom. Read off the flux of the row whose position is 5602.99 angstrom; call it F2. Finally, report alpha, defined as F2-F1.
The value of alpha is 0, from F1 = 11.38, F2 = 11.66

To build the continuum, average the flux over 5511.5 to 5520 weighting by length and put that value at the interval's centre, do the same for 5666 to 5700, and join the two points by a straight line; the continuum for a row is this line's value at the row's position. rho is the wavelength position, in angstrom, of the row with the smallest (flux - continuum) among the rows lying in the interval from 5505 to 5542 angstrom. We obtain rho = 5536.31 angstrom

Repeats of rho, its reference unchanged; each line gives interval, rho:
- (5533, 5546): 5536.31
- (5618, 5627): 5626.26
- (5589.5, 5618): 5592.68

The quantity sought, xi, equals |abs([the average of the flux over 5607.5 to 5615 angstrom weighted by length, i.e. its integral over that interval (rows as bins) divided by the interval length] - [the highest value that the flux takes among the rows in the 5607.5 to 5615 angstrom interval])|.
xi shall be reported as 1.5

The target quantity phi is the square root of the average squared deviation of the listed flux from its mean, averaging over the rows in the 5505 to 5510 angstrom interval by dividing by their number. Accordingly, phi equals 0.24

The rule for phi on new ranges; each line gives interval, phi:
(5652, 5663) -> 0.75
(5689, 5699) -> 0.86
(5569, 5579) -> 0.23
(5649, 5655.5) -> 0.77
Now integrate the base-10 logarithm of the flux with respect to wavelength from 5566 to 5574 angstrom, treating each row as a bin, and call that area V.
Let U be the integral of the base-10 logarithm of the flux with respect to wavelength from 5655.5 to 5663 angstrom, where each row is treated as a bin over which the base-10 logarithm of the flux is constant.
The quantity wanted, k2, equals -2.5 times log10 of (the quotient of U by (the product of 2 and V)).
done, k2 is 0.83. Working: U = 7.7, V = 8.2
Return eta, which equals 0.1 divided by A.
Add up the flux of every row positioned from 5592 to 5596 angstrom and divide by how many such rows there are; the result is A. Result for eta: 0.0115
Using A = 8.7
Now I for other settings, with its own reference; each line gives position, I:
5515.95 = 1.03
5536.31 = 1.76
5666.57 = 0.93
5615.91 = 1.12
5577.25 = 0.96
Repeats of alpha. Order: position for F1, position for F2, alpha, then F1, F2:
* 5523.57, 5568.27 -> -1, 10.57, 10.02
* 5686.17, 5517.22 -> 1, 9.394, 10.55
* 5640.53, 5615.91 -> -1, 10.41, 9.802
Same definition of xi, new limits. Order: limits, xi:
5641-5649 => 0.9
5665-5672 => 1.1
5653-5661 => 1.3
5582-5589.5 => 1.4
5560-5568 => 0.8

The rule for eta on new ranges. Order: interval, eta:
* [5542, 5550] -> 0.0096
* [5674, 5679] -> 0.0093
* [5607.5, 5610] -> 0.0087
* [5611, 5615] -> 0.0104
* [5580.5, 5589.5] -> 0.0092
